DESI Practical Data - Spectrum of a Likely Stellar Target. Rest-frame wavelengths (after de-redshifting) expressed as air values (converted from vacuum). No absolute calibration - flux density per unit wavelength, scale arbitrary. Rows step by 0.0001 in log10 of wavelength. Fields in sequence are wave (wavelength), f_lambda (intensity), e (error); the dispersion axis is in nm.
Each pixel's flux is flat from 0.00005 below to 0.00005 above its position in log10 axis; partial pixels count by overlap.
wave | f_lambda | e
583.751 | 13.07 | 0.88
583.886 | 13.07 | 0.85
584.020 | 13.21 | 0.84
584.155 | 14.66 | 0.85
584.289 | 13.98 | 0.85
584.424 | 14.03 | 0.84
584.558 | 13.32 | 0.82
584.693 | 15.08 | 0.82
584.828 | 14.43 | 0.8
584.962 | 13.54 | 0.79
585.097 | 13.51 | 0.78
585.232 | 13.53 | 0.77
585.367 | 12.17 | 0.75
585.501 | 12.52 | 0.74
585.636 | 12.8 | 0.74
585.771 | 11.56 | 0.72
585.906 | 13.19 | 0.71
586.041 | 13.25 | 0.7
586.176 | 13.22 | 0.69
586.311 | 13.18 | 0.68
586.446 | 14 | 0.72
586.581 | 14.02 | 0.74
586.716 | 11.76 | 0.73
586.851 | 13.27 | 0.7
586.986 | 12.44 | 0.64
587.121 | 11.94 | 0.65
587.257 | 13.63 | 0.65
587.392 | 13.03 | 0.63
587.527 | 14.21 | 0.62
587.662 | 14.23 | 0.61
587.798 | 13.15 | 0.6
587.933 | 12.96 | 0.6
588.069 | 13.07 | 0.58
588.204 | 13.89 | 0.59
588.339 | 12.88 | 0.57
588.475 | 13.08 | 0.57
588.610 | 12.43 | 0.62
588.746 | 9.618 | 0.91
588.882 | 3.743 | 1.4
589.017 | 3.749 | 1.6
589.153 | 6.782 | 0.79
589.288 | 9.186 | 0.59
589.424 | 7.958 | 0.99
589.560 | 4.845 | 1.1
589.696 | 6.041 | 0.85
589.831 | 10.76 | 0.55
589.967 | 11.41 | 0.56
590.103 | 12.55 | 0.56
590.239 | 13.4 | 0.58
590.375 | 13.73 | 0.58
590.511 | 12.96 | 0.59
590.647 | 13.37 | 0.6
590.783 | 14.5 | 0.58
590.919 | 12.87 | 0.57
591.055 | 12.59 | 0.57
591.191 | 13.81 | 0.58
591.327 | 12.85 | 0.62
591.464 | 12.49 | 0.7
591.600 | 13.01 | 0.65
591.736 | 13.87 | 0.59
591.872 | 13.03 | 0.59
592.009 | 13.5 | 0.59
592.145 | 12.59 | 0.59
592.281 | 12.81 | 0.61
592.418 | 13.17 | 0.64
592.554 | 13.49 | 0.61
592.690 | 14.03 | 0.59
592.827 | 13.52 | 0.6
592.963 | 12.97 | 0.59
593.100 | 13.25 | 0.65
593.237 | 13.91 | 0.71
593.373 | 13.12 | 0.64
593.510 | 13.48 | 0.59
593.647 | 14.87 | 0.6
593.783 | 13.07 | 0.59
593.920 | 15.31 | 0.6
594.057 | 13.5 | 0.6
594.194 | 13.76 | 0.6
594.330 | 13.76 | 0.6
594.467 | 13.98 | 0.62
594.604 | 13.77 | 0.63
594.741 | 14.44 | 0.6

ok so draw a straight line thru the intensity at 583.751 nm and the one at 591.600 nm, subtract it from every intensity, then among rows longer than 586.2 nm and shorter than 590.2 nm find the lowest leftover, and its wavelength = 588.882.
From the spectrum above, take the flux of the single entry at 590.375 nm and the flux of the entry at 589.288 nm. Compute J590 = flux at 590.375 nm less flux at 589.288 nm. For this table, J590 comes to 4.5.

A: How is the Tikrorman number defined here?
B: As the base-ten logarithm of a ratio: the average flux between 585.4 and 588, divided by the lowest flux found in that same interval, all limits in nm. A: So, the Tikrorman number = 0.05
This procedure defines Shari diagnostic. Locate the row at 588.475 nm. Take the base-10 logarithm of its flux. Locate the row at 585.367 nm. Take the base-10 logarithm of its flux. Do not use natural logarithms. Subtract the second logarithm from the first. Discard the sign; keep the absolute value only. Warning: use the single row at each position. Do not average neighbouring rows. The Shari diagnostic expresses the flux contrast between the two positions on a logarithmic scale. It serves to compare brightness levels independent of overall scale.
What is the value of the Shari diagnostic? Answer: 0.031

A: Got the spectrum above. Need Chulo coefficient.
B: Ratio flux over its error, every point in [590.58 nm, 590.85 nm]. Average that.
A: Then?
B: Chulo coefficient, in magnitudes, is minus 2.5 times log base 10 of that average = -3.43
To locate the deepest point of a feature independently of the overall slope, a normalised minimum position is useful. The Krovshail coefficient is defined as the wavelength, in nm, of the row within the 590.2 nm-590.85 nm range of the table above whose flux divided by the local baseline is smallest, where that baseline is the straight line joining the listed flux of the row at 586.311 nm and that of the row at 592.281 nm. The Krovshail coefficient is 590.511 nm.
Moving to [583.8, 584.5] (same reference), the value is 583.886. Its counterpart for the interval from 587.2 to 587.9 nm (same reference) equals 587.392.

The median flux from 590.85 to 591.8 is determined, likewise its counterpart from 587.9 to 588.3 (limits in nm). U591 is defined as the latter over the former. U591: 1.02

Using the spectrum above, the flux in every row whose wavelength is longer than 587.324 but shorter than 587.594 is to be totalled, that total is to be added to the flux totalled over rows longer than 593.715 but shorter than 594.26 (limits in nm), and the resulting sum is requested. 83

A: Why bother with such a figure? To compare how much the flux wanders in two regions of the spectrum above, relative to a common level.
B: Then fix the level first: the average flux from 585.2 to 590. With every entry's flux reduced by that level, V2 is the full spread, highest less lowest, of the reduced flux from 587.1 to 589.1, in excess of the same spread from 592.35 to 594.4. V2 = 8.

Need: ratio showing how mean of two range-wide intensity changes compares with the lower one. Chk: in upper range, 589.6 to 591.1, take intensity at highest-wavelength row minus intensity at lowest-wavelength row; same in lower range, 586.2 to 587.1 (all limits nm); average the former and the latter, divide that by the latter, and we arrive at -4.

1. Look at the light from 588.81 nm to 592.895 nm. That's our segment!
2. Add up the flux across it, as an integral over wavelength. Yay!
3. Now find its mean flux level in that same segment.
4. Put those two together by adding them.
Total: 58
